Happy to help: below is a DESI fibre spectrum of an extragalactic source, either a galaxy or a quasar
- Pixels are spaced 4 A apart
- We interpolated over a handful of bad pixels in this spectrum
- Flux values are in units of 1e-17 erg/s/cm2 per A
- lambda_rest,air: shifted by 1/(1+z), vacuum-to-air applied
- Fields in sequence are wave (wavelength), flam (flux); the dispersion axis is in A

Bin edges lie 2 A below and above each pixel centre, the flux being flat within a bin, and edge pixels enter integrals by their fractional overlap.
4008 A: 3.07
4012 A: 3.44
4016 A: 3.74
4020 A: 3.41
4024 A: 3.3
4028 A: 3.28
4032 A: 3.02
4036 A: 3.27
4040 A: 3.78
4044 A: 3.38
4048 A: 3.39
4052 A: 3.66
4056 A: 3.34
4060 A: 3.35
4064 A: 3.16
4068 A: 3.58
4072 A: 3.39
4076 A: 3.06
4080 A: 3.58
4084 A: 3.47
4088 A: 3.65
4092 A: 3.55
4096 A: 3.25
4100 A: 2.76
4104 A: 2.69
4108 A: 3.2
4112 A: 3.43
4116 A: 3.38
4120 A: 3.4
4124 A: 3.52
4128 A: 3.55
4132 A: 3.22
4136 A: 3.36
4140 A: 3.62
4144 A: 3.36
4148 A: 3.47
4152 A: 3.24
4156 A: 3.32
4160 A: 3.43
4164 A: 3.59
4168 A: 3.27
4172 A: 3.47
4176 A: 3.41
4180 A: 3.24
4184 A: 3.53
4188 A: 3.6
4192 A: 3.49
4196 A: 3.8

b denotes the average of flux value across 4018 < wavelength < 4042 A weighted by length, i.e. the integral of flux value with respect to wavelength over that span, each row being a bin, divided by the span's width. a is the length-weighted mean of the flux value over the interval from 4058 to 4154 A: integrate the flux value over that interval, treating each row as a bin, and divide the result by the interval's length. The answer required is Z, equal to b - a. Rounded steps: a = 3.34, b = 3.34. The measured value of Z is 0.00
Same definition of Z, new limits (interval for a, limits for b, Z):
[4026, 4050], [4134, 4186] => 0.06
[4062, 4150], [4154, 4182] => 0.04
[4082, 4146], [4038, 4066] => 0.10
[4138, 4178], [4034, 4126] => -0.06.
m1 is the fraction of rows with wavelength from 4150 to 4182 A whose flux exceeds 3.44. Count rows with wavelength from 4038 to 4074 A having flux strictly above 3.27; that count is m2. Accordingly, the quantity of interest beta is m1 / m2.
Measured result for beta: 0.031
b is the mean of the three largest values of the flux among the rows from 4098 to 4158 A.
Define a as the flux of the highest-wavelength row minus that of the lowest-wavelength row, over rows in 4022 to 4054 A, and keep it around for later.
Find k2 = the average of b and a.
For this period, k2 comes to 1.96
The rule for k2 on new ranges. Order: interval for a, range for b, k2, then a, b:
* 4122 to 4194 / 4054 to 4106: 1.79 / 0.0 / 3.60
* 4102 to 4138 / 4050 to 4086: 2.14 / 0.7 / 3.61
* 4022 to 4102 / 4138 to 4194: 1.53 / -0.5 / 3.60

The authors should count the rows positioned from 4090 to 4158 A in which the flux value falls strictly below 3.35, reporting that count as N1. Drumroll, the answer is 7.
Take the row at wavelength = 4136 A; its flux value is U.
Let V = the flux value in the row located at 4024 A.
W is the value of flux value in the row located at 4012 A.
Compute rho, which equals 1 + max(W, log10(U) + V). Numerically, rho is 4.8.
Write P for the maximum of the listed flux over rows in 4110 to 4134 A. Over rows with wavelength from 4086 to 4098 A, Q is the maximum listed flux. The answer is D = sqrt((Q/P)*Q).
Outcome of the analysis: 1.94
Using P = 3.55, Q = 3.65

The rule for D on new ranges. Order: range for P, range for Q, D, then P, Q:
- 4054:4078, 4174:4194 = 1.90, 3.58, 3.6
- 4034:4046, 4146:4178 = 1.85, 3.78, 3.59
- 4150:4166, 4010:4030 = 1.97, 3.59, 3.74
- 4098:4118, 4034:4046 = 2.04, 3.43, 3.78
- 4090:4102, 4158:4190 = 1.91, 3.55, 3.6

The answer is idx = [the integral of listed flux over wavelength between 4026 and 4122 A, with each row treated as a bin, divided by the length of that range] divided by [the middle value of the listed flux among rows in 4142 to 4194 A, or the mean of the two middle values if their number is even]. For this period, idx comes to 0.972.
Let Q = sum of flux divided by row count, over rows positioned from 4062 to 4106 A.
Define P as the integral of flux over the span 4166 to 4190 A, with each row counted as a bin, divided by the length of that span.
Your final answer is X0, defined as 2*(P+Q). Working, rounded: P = 3.42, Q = 3.29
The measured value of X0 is 13.4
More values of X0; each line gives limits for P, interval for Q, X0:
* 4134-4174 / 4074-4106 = 13.3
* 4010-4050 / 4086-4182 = 13.5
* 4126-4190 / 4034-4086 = 13.7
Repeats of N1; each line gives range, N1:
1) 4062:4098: 3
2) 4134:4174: 3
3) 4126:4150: 1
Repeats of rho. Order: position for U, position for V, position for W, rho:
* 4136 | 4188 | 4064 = 5.1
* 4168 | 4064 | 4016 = 4.7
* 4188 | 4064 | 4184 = 4.7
